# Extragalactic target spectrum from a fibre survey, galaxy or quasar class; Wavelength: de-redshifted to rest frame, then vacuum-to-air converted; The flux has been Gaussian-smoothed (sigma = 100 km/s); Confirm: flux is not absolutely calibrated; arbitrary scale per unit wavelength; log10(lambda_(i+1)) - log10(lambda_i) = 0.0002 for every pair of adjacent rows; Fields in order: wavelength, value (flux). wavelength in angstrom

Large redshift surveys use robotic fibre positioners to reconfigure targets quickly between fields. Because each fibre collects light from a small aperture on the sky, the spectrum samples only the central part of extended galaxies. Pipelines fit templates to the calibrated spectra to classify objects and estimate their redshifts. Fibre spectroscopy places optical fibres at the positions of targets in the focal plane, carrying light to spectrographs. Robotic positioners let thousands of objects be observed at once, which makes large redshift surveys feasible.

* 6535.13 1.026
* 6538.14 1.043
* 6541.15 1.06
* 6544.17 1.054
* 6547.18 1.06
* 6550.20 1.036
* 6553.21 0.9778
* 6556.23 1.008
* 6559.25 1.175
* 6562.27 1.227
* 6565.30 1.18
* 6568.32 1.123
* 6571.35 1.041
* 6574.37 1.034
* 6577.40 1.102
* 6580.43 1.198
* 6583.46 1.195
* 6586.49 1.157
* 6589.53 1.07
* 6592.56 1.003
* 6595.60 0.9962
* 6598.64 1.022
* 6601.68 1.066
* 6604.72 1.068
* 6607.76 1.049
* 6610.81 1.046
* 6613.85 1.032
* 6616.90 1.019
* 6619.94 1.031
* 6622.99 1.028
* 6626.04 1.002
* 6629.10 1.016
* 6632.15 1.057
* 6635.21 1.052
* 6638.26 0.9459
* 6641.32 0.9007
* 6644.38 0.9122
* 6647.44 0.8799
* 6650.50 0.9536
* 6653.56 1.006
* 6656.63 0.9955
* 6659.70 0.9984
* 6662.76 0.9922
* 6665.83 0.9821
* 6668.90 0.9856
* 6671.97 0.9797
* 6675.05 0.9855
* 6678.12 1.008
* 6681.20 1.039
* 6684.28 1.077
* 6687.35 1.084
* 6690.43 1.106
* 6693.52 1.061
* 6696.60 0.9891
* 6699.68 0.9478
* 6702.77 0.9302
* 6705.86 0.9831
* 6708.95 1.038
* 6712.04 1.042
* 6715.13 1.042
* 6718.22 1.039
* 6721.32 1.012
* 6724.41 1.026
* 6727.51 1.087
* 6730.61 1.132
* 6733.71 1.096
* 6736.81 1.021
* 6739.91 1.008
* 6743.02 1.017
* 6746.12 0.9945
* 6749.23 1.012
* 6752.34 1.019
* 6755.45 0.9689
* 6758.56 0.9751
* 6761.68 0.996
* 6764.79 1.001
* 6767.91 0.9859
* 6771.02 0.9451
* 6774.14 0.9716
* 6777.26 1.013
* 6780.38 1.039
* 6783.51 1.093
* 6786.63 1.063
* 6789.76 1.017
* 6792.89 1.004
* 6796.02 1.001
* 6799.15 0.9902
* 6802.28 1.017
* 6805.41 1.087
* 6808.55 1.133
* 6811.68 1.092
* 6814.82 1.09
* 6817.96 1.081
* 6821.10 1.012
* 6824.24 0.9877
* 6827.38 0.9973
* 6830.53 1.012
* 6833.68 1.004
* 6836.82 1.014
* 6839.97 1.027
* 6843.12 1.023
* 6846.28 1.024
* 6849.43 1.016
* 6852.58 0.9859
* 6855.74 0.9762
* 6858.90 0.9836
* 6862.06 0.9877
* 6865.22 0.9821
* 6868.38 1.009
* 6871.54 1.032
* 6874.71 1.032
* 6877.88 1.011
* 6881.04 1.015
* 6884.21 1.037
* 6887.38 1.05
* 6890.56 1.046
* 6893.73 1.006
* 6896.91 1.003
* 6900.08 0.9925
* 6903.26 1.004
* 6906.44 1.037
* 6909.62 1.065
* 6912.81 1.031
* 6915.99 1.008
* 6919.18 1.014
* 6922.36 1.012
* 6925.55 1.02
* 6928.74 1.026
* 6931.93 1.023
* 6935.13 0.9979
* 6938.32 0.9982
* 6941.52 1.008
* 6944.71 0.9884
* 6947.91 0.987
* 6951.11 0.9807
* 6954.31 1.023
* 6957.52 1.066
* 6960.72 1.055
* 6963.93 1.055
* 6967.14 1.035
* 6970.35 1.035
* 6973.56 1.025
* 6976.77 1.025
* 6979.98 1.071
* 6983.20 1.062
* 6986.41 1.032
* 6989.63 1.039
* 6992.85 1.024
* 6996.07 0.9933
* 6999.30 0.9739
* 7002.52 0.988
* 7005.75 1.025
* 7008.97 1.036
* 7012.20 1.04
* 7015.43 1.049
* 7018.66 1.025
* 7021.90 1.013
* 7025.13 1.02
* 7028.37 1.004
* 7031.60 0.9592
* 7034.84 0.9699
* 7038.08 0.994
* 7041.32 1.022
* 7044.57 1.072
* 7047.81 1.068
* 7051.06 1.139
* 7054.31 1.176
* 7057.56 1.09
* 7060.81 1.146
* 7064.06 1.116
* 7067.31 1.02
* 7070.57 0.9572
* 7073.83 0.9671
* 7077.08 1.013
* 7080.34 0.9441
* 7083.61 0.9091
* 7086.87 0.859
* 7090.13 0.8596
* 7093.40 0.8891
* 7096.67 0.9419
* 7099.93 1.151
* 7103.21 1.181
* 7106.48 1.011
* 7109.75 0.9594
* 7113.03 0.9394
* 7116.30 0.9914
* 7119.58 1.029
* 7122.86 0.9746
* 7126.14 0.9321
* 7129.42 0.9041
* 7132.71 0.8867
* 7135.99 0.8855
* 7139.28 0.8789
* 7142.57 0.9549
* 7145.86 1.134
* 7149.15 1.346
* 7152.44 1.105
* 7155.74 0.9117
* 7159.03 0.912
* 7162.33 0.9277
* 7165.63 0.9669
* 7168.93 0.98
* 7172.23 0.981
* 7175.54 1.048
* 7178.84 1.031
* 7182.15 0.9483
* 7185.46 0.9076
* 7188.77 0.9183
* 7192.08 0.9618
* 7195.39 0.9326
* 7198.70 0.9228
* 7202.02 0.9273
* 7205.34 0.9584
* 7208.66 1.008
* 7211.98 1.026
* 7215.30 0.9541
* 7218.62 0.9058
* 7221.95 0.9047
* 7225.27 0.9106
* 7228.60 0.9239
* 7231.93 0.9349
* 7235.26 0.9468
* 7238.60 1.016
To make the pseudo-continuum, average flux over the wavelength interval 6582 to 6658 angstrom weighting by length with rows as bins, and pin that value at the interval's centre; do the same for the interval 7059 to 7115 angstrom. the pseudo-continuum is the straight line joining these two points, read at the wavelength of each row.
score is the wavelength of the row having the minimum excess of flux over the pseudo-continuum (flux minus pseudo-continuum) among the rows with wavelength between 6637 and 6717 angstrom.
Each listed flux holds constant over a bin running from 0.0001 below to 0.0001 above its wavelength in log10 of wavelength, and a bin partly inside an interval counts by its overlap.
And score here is 6647.44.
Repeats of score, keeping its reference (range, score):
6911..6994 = 6951.11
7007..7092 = 7086.87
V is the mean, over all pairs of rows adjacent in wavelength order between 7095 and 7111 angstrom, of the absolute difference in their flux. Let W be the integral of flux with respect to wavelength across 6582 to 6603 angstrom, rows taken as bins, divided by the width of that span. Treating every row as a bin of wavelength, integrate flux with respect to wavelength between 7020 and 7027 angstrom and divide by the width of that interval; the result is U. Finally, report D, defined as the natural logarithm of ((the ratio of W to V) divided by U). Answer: 2.2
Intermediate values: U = 1.02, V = 0.115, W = 1.07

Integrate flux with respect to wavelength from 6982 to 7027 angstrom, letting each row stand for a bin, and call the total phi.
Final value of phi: 46.0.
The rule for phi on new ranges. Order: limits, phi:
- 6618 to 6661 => 42.3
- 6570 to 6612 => 45.2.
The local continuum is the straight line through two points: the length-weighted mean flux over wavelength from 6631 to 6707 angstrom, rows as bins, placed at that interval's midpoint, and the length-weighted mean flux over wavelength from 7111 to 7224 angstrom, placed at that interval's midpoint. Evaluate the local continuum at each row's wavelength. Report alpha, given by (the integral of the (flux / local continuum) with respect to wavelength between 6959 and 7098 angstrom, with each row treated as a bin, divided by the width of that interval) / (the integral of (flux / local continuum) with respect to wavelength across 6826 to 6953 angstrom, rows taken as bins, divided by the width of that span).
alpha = 1.01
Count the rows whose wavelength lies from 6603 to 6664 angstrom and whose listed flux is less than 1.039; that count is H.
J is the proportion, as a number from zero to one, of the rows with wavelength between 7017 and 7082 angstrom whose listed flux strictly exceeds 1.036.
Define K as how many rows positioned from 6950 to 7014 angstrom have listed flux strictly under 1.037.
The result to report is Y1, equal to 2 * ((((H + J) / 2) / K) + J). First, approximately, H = 15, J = 0.35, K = 13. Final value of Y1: 1.9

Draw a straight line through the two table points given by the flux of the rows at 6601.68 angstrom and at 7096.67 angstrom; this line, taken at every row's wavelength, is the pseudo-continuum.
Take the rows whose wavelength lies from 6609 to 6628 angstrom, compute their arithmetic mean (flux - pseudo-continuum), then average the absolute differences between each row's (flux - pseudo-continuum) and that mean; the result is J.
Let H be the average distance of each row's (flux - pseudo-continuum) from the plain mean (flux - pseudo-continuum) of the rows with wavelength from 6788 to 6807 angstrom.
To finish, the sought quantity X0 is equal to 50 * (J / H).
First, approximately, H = 0.023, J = 0.010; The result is 22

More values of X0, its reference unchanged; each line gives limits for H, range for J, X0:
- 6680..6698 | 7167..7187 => 63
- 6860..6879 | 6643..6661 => 126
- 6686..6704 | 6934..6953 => 5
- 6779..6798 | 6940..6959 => 45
